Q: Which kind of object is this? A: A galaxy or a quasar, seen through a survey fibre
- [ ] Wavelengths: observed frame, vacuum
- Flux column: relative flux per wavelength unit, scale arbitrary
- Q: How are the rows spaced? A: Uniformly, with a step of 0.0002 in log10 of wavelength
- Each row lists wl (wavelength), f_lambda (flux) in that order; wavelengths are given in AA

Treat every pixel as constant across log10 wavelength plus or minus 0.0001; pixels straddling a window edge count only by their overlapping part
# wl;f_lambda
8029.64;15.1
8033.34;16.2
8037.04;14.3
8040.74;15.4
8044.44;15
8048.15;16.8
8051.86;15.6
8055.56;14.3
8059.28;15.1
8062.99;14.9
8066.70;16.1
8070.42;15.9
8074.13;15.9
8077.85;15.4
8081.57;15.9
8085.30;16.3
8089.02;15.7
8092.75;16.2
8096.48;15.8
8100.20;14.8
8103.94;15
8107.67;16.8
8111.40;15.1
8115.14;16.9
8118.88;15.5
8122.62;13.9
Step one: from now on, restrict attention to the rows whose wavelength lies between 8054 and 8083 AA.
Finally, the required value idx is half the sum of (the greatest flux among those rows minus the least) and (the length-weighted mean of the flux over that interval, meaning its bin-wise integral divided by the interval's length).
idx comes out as 8.6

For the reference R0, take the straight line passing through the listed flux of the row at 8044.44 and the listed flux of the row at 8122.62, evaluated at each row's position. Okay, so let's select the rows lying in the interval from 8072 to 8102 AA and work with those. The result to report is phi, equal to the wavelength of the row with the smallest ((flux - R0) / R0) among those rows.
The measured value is 8100.20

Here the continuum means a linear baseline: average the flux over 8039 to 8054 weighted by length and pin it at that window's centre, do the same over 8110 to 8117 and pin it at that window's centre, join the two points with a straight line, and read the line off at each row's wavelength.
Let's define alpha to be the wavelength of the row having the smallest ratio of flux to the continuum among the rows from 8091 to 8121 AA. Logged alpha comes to 8100.20 AA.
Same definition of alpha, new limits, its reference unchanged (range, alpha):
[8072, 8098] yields 8077.85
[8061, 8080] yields 8062.99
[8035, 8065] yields 8055.56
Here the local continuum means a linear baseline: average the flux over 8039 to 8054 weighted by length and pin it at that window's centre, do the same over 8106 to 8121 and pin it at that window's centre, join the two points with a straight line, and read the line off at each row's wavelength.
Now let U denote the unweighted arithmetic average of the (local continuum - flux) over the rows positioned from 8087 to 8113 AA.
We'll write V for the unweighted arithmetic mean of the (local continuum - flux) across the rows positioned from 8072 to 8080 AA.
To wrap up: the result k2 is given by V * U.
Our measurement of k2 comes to 0.06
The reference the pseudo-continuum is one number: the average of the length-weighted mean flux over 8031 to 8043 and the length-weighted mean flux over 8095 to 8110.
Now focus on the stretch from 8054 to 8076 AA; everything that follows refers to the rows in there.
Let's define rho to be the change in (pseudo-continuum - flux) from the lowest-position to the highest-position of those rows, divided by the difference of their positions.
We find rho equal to -0.086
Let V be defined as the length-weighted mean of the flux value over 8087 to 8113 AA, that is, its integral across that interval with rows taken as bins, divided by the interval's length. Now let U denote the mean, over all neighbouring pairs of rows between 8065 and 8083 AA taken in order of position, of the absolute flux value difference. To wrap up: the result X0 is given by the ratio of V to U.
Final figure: 52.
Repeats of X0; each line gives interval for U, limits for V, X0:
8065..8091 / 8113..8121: 44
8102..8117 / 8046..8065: 9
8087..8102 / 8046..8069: 24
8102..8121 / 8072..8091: 9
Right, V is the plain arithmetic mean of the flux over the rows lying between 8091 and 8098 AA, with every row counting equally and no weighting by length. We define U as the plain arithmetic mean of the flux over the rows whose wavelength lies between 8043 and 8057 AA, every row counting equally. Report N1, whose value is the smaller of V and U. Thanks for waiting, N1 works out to 15.4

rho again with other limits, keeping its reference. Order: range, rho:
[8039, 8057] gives 0.074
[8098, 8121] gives -0.037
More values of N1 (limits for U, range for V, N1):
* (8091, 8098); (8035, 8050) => 15.4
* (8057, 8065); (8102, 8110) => 15.0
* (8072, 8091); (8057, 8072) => 15.5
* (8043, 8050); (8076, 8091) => 15.8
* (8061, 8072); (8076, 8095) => 15.6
